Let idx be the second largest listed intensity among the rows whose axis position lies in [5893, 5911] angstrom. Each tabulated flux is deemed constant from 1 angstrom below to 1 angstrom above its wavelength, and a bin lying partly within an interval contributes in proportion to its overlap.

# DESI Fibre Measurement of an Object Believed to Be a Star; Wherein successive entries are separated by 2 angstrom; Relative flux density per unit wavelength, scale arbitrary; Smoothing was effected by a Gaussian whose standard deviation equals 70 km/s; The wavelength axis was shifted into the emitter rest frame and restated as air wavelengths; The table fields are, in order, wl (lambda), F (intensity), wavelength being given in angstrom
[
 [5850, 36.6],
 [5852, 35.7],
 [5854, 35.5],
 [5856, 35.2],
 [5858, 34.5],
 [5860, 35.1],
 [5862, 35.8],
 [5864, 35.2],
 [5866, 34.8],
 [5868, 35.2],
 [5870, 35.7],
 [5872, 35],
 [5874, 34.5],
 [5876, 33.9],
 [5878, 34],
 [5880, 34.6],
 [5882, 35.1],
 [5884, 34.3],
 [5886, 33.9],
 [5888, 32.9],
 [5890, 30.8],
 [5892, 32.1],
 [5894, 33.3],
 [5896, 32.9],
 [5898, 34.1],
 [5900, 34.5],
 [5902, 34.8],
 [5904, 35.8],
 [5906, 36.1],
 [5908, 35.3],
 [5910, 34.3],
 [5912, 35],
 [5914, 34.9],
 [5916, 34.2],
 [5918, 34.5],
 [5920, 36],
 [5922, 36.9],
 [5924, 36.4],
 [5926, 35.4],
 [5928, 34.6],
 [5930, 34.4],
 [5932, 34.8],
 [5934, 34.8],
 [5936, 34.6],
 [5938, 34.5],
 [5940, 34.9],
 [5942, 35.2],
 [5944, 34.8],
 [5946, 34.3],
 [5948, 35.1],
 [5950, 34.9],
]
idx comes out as 35.8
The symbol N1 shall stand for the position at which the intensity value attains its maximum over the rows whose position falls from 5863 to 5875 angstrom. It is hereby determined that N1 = 5870 angstrom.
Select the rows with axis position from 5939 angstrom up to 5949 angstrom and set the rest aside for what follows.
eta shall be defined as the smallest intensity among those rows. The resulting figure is 34.3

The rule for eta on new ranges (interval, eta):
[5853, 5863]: 34.5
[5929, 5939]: 34.4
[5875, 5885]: 33.9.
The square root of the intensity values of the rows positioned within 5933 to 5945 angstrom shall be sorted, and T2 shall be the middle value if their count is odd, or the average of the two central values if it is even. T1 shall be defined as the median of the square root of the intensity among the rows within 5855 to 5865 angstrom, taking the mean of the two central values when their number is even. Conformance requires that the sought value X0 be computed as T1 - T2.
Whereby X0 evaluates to 0.03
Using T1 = 5.933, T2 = 5.899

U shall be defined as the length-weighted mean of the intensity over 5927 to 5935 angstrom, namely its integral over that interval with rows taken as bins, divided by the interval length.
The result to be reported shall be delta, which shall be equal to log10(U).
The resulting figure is 1.54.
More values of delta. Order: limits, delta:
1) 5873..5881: 1.53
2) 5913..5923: 1.55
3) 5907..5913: 1.54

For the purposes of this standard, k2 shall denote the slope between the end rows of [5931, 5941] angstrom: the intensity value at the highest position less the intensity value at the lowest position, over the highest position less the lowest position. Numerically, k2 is 0.01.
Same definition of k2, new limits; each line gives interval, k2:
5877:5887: -0.01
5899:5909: 0.10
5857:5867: 0.04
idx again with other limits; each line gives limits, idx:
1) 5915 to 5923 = 36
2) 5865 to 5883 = 35.2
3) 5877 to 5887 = 34.6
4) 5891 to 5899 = 33.3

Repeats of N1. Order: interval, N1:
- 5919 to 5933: 5922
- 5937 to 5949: 5942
